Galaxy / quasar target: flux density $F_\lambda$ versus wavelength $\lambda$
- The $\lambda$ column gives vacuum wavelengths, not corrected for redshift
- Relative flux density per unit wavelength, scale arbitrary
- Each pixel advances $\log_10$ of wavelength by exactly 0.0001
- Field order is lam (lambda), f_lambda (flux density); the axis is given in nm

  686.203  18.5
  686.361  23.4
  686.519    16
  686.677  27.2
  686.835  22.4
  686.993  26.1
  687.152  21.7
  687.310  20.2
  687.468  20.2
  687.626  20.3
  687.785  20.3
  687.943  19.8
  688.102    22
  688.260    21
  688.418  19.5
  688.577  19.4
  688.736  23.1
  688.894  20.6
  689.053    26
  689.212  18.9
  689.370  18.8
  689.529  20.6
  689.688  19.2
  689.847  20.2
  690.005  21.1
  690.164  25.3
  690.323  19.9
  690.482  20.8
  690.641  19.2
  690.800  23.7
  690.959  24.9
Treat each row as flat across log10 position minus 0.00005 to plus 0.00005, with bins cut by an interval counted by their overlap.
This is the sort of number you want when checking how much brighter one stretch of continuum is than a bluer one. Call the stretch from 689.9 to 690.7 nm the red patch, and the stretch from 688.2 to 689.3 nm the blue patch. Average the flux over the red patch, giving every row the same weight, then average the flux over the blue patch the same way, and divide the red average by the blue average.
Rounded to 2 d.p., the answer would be 1.00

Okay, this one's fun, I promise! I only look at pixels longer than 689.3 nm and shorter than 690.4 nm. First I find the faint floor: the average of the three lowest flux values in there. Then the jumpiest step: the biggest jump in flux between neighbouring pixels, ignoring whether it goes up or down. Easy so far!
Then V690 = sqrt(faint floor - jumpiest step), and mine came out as 3.73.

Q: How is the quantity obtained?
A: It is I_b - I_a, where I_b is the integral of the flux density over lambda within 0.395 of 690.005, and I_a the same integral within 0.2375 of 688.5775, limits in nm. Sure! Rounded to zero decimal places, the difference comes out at 7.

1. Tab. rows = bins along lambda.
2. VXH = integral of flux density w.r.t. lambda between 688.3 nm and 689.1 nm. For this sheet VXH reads 17.2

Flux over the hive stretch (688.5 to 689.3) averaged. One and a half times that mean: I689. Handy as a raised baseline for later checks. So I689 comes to 32.4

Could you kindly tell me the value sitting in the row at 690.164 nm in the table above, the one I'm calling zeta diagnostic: 25.3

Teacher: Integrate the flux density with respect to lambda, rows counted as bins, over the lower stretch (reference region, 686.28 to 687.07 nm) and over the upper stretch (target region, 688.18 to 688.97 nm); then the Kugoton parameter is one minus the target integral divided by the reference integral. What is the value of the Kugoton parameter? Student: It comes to 0.10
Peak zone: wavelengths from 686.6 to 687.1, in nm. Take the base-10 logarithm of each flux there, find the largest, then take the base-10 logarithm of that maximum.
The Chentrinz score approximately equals 0.157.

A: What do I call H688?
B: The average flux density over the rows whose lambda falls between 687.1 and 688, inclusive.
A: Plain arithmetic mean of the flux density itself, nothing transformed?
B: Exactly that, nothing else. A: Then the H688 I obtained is 20.4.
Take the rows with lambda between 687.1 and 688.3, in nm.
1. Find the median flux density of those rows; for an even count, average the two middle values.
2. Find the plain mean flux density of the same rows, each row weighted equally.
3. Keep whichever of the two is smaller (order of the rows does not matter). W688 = 20.3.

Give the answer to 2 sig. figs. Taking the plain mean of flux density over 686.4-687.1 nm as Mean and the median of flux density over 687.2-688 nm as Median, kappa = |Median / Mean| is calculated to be 0.88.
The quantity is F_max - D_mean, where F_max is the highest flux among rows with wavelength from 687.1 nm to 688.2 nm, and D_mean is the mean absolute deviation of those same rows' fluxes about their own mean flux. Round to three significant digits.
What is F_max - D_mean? 21.3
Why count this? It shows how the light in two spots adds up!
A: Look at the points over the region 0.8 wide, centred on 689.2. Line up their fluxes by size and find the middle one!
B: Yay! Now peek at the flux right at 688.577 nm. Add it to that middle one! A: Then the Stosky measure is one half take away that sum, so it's -39.5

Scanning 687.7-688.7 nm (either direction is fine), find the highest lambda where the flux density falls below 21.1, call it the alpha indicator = 688.577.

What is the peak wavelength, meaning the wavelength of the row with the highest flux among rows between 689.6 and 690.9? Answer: 690.164 nm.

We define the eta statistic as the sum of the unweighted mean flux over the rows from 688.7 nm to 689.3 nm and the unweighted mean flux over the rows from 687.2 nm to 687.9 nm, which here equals 42.4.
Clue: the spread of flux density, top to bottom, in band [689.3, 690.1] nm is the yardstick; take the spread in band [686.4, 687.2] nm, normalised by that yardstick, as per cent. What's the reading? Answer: 487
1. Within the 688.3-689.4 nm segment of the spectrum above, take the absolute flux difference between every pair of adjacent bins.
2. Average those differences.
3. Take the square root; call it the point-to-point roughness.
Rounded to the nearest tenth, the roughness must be 1.8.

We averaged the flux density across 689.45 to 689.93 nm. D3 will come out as 20.0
